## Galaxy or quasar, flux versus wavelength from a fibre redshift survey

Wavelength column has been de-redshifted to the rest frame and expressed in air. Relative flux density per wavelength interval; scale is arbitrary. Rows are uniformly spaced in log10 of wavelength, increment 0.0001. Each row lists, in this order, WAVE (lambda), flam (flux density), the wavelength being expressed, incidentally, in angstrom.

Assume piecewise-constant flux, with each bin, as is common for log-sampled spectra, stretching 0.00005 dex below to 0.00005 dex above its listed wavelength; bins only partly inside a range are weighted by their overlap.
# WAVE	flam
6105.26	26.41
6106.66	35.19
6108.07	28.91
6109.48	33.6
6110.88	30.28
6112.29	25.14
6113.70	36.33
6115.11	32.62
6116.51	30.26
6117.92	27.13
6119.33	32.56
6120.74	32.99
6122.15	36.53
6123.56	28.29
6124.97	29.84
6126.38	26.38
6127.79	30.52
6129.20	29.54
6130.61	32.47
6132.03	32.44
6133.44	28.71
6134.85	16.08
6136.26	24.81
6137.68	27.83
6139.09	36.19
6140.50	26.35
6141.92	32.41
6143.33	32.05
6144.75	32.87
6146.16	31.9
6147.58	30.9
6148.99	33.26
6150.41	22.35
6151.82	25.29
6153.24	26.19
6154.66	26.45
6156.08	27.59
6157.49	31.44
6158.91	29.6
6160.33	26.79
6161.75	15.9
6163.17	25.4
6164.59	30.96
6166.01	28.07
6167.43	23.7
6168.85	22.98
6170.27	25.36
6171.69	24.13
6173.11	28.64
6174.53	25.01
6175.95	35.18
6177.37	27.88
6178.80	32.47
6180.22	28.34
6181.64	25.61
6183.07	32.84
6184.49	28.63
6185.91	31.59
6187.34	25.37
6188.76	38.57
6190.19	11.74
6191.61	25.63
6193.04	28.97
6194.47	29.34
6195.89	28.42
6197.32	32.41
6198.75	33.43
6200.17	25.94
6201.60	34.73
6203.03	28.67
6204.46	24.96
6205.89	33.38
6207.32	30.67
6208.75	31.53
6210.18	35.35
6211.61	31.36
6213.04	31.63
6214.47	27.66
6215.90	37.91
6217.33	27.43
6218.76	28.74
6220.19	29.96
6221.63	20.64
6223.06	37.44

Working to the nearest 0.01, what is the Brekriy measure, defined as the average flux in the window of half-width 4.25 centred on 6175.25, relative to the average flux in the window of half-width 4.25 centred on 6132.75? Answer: 1.06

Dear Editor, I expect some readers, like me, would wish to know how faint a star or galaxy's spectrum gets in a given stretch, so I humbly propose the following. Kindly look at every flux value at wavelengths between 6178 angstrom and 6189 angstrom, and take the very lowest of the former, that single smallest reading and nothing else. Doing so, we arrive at 25.37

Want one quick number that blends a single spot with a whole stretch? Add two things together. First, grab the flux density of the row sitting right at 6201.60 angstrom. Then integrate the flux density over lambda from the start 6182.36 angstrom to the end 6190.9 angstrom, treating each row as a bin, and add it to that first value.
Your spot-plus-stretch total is 275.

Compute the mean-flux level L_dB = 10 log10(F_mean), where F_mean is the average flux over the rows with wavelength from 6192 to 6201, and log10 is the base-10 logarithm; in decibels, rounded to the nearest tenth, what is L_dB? 14.7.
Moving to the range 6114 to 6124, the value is 15.0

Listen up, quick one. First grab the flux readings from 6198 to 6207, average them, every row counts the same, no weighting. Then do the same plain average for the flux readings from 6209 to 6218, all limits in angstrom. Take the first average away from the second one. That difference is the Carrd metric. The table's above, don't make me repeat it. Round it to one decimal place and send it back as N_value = 1.7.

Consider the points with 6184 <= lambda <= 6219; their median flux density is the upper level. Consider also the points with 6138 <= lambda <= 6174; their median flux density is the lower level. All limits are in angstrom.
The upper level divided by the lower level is 1.06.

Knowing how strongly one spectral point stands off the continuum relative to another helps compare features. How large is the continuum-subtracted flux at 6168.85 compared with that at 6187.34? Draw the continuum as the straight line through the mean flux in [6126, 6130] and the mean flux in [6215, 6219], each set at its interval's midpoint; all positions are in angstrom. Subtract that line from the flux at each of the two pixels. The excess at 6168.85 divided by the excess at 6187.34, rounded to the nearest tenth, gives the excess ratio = 1.4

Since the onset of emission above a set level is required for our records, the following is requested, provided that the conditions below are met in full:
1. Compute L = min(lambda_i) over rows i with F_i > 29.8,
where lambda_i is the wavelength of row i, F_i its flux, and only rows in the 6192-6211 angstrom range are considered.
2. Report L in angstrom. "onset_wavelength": 6197.32 angstrom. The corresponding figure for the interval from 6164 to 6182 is 6164.59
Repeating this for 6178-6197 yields 6178.80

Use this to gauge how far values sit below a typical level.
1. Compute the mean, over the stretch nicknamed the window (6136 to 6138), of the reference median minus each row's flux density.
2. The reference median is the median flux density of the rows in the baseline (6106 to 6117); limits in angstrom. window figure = 5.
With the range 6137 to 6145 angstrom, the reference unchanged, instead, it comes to 0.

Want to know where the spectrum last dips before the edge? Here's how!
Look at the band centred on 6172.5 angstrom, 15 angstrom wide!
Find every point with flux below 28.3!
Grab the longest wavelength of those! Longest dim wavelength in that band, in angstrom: 6177.37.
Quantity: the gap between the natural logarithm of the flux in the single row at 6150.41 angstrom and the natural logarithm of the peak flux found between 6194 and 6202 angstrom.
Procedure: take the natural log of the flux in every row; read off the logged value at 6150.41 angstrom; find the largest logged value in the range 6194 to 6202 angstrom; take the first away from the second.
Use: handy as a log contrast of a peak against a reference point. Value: 0.44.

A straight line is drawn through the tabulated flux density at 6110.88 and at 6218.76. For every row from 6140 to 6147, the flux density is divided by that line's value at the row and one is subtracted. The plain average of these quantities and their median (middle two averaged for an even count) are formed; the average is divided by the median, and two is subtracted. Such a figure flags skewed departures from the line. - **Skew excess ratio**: -1.4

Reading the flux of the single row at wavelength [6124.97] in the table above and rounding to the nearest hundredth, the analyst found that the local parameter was 29.84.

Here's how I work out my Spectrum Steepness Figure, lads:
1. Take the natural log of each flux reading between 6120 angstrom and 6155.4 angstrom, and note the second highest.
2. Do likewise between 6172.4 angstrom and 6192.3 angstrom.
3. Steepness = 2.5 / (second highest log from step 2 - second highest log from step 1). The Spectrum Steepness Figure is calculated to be -88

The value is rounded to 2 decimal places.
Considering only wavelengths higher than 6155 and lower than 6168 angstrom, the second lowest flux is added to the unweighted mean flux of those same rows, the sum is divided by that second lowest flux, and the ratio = 2.12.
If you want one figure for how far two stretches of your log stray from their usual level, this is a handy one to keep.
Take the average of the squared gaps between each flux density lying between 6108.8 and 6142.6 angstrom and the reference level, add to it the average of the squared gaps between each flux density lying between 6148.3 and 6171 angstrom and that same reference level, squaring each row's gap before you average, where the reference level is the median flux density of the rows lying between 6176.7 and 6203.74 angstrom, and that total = 42.5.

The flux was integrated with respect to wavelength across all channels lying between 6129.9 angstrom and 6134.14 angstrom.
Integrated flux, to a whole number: 132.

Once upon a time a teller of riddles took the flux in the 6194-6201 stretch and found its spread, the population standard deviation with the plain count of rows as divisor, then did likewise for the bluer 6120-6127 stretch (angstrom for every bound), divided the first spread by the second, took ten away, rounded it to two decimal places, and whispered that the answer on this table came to -9.24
